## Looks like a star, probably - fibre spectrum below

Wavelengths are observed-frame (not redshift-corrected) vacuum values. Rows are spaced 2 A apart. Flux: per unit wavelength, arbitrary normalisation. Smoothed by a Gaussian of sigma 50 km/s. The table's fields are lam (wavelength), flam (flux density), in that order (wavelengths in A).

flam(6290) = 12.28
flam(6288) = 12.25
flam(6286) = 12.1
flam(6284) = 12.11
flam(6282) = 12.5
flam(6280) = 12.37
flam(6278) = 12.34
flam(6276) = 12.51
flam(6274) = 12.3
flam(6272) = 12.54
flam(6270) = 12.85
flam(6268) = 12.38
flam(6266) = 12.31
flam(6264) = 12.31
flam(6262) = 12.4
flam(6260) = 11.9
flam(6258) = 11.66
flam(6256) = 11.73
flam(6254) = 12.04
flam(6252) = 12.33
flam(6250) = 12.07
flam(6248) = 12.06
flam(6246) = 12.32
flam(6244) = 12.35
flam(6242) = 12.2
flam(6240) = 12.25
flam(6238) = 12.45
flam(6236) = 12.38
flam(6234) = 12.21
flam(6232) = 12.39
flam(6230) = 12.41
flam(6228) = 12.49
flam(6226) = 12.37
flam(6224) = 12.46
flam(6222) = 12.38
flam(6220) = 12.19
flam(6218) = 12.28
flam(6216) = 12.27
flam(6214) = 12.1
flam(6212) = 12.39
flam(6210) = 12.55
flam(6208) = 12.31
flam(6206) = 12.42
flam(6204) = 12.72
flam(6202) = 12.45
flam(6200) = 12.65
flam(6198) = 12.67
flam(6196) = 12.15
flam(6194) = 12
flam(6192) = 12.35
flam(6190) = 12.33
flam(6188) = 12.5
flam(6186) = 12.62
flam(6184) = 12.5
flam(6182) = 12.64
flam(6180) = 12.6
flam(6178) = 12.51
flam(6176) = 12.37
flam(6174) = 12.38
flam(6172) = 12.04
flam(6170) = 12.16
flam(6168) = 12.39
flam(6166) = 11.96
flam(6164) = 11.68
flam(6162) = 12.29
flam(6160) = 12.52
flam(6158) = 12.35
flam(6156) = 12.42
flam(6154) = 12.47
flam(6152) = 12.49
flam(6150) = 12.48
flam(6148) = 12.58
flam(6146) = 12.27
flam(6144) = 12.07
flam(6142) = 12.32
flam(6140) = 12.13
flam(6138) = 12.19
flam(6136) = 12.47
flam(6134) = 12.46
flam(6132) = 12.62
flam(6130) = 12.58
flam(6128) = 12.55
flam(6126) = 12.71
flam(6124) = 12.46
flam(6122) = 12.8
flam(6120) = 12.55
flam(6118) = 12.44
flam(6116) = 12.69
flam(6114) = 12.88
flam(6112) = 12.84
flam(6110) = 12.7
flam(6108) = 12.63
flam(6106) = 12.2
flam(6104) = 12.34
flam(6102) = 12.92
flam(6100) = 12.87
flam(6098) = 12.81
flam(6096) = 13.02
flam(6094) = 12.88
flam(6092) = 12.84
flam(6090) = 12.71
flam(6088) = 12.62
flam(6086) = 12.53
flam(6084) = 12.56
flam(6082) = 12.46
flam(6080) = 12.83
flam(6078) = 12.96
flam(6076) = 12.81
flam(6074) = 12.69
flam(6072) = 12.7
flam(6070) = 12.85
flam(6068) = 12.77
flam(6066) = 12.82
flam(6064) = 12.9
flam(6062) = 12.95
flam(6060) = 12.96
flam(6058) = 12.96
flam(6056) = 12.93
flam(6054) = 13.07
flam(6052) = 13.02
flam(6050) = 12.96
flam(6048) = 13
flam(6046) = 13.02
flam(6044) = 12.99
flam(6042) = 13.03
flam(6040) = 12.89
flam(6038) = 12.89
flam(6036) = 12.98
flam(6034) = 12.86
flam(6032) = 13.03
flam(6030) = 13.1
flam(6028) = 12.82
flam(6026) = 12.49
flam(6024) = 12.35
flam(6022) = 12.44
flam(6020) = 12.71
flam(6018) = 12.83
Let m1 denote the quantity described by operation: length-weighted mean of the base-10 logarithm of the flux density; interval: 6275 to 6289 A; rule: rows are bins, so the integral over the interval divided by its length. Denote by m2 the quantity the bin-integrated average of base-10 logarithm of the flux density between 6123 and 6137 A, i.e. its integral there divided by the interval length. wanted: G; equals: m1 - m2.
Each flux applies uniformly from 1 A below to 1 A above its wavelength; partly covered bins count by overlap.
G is -0.0084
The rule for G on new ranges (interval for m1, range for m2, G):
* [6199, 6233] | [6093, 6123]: -0.0104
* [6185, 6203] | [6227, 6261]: 0.0079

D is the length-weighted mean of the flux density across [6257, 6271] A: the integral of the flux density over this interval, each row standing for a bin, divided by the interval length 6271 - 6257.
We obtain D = 12.3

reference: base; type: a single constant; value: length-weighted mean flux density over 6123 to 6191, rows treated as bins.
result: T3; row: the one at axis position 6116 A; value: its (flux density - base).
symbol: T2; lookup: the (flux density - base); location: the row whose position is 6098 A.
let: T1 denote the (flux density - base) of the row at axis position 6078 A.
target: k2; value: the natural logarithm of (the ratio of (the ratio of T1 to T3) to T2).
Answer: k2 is 1.5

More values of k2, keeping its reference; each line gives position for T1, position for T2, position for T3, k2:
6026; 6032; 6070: -1.1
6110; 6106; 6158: 3.9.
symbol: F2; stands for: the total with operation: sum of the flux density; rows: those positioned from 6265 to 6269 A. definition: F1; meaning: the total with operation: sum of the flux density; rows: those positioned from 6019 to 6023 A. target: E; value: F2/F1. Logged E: 0.98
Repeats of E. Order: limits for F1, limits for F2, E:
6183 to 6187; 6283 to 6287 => 0.96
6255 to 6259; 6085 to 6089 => 1.08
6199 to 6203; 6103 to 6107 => 0.98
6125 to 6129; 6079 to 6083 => 1.00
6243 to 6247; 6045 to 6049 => 1.05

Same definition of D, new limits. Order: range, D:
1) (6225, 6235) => 12.4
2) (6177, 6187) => 12.6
